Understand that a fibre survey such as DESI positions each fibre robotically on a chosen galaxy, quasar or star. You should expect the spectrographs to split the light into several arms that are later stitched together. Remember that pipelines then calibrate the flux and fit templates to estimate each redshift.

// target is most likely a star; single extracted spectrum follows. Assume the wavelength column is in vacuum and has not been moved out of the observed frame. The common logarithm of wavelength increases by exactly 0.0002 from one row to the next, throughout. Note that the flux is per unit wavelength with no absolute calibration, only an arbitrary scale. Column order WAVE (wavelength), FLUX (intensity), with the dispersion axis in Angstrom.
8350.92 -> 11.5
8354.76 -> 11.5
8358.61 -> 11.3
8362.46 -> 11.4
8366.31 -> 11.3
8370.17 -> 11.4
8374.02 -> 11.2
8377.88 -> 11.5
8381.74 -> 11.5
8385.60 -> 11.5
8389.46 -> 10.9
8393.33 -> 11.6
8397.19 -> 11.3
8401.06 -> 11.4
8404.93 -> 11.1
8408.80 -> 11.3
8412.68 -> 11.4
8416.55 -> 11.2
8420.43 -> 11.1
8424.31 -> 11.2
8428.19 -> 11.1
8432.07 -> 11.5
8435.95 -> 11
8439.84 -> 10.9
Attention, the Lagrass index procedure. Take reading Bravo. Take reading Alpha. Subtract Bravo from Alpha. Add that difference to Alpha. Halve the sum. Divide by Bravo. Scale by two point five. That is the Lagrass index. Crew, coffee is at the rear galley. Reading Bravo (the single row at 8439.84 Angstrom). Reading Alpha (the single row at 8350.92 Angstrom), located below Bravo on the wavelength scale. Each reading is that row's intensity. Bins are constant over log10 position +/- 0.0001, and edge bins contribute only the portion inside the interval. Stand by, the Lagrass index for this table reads 1.39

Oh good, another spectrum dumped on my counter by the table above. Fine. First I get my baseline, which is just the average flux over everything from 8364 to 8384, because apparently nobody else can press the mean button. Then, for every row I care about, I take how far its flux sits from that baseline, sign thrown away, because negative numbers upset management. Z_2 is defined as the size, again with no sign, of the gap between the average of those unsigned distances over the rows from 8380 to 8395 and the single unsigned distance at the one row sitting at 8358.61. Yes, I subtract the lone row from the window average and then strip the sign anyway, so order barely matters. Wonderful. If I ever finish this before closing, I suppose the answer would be 0.155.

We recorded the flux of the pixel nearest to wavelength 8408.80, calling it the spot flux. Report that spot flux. 11.3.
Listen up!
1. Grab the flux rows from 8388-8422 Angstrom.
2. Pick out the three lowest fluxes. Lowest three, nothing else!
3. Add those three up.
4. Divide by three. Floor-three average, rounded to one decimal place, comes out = 11.0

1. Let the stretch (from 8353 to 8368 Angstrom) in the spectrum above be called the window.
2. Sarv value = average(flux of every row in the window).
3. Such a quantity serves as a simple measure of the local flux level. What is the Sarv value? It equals 11.4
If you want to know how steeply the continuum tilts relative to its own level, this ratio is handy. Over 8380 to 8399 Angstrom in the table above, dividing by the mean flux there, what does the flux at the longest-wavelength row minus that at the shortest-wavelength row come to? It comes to -0.018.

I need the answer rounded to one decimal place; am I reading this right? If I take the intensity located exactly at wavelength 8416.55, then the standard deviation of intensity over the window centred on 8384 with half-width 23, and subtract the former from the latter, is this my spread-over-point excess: -11.0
